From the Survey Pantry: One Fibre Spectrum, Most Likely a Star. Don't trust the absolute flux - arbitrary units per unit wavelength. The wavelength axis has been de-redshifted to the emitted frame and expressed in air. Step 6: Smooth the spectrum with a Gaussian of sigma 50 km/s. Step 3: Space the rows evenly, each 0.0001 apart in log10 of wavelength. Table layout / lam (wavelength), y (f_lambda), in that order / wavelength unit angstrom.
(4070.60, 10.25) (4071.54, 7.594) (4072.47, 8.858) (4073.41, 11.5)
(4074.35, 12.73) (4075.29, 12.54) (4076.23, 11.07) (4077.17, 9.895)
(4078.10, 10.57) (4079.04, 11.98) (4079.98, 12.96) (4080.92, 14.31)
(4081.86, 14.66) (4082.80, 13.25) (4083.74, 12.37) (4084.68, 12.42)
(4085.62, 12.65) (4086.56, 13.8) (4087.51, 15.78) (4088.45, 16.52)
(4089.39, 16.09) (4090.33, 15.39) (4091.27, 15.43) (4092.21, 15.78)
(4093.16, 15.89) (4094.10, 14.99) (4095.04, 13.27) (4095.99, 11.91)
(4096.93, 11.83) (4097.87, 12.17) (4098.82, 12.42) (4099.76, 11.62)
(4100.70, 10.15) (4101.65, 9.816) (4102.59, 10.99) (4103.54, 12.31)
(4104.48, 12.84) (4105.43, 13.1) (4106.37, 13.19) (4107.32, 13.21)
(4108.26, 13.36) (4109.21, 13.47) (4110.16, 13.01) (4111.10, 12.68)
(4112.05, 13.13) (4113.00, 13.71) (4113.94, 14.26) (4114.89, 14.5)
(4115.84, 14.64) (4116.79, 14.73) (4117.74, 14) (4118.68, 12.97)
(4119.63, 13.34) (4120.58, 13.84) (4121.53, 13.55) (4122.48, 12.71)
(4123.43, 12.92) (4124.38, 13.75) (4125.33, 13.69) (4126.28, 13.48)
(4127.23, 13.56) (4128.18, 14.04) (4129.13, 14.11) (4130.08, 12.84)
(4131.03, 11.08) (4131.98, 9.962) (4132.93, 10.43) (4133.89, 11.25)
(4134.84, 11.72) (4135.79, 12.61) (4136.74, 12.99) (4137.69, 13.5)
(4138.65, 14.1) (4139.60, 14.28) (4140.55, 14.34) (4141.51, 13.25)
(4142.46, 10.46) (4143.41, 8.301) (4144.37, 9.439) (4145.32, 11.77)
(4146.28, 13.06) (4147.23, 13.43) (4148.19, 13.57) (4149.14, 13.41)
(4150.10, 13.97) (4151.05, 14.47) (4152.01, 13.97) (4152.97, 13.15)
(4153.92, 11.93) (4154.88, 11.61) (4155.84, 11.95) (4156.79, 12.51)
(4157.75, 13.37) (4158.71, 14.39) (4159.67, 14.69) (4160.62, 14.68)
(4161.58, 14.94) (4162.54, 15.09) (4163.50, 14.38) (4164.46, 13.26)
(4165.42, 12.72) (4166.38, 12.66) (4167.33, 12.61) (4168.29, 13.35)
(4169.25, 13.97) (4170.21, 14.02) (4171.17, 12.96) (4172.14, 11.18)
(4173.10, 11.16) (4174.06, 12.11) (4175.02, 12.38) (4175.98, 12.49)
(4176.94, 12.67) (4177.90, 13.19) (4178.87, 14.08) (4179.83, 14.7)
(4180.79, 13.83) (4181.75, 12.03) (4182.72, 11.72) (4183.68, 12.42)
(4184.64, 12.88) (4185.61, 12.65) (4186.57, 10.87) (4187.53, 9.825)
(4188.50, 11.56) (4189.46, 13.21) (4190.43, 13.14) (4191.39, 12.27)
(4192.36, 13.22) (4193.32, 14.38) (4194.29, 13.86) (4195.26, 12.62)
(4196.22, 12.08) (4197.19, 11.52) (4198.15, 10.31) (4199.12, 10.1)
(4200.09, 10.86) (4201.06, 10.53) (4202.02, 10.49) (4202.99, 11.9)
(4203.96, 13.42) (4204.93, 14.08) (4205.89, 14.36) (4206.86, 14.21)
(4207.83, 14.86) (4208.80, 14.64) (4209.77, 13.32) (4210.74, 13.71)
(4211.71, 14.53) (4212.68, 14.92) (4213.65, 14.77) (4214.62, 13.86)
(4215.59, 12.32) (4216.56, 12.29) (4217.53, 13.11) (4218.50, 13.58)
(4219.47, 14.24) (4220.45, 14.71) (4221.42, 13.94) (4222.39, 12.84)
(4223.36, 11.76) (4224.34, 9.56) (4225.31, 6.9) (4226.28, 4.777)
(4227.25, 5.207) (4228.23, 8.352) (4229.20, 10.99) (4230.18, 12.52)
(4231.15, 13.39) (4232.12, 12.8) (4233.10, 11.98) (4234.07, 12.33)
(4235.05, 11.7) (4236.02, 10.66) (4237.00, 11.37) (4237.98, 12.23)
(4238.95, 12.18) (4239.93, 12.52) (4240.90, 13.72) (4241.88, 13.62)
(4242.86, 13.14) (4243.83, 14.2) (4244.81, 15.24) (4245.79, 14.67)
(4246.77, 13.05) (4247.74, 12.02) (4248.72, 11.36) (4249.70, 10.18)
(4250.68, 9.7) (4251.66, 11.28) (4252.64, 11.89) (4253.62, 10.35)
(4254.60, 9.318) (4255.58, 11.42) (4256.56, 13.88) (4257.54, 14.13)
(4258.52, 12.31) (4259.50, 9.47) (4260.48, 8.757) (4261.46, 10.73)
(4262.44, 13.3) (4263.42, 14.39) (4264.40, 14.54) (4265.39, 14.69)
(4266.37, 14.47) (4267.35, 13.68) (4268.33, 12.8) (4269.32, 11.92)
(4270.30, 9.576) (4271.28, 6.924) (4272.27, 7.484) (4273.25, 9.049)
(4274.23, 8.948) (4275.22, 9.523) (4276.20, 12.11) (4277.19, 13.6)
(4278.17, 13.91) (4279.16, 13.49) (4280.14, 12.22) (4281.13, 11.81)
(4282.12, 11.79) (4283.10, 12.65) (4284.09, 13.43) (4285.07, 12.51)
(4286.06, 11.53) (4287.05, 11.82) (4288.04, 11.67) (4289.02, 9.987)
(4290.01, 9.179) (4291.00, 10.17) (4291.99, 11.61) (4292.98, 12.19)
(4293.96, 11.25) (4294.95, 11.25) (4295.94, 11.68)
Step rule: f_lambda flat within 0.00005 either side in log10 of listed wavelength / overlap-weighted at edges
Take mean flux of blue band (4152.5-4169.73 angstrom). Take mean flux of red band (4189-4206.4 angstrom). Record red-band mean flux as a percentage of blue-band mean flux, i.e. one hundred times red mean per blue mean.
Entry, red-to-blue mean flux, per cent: 92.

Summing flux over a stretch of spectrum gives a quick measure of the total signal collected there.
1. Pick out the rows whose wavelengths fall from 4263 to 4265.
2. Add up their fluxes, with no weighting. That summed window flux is 29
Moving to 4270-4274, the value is 33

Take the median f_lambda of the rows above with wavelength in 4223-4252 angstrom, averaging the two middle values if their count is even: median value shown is 12.0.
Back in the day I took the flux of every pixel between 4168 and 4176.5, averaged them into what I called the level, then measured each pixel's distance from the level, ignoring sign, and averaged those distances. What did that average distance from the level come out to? 0.8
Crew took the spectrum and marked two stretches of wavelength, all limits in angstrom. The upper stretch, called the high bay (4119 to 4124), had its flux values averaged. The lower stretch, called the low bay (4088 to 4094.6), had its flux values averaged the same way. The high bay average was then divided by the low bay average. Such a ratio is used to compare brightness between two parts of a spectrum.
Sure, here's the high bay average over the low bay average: 0.84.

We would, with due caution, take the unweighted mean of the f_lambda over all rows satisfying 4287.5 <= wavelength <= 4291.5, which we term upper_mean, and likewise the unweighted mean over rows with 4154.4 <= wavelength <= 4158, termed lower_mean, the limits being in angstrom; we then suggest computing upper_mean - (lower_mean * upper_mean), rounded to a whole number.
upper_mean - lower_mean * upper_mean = -116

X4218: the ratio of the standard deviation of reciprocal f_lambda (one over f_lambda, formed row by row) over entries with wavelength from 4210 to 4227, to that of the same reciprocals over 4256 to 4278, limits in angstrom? 1.6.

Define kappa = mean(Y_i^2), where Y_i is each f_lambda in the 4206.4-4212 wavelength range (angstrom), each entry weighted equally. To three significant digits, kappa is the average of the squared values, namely 202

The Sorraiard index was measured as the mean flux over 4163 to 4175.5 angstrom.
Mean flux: 12.83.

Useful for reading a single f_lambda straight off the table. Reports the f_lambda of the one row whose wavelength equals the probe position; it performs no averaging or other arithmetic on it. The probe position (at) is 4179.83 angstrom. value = 14.7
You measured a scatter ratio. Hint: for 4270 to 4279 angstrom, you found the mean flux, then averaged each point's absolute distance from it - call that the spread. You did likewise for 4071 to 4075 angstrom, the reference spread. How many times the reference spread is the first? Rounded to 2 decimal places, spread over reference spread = 1.06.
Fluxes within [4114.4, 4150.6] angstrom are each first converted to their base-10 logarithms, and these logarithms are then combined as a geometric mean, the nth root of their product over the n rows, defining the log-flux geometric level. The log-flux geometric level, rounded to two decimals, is 1.11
